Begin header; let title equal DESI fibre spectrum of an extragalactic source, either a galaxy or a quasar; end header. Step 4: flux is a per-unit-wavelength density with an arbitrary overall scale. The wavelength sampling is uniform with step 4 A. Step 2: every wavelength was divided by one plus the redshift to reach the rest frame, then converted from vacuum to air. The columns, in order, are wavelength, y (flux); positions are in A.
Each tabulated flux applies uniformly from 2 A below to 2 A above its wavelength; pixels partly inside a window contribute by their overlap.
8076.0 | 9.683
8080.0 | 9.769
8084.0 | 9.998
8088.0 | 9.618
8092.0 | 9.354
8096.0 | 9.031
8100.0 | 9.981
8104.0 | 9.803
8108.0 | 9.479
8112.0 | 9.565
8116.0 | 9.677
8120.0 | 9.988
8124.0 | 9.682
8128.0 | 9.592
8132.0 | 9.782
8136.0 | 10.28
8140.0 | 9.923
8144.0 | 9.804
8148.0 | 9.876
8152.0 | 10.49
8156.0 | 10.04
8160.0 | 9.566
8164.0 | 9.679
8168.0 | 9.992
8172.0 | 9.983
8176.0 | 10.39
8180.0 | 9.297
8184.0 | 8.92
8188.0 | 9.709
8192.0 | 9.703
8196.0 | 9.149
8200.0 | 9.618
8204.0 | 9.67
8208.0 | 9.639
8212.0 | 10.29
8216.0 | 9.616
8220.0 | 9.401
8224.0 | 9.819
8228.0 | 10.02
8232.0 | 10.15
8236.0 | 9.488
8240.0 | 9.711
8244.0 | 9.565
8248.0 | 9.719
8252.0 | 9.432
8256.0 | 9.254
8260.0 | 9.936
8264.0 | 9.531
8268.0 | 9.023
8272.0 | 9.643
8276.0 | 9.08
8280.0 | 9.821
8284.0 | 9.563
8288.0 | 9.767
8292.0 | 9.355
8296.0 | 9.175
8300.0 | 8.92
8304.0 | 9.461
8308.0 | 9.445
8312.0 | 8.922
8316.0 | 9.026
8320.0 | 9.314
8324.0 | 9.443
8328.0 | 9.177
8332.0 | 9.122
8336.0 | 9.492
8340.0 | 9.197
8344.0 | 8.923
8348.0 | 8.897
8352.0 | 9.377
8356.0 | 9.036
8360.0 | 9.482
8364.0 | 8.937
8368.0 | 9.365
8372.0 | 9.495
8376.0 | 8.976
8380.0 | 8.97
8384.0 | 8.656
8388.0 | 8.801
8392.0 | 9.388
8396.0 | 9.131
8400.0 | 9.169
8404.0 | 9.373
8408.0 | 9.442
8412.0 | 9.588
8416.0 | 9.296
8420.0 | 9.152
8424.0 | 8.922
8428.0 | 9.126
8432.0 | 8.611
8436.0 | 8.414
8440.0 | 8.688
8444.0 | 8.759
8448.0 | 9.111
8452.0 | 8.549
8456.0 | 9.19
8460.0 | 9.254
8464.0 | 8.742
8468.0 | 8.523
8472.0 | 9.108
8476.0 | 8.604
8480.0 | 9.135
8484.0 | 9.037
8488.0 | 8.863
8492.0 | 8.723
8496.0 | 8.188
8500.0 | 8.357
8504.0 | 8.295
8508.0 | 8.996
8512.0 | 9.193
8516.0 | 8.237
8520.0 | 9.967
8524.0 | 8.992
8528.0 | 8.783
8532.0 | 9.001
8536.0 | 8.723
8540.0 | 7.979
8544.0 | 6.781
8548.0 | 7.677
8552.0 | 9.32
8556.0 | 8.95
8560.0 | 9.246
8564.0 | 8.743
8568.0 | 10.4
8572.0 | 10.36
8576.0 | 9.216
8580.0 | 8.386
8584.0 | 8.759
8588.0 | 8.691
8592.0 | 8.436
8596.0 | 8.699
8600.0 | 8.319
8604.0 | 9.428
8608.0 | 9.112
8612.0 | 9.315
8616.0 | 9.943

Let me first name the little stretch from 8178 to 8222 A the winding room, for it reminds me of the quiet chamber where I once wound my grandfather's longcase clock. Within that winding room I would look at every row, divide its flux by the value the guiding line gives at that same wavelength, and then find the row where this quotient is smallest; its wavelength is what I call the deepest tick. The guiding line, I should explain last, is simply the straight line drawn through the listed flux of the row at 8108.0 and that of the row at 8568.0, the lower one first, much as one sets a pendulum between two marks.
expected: 8184.0 A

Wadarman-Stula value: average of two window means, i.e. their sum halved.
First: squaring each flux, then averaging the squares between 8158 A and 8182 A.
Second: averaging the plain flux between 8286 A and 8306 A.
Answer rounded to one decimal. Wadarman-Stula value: 52.9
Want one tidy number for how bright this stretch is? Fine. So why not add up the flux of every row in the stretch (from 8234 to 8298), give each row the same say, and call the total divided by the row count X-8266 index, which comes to 9.5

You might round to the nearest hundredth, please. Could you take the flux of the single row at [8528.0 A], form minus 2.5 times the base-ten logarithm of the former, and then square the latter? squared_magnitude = 5.57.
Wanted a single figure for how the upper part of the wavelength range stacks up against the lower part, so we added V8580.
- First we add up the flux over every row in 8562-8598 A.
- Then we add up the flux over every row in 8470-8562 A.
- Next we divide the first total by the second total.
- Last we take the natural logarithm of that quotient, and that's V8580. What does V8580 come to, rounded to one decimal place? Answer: -0.9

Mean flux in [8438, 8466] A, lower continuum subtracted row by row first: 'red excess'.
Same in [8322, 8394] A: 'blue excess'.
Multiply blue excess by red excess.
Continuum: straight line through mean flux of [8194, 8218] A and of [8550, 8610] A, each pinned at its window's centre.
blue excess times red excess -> 0.102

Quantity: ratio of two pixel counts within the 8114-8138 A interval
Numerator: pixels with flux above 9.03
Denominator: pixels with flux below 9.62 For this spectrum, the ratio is 6.0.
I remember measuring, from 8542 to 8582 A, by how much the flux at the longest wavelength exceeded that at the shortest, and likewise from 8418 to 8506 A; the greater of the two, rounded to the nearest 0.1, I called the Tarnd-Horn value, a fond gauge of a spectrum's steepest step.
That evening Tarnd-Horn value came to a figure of 1.6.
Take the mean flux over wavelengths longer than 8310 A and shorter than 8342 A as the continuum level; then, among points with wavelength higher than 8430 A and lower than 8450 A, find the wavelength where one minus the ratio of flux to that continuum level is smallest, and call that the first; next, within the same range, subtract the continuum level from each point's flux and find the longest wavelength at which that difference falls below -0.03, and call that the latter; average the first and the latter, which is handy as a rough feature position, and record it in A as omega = 8448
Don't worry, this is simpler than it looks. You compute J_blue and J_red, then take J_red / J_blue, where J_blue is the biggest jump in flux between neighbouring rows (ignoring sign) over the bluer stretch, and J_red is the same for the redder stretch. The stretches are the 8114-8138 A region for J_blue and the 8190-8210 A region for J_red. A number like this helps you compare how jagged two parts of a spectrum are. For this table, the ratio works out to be 1.1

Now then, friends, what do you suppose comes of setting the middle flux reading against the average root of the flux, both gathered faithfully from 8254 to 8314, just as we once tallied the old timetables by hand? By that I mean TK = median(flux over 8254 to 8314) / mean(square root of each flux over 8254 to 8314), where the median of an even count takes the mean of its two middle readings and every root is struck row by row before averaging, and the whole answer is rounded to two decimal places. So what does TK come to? 3.08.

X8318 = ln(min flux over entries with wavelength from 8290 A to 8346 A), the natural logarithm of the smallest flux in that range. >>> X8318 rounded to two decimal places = 2.19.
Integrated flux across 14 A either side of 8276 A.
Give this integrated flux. 266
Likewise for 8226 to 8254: 272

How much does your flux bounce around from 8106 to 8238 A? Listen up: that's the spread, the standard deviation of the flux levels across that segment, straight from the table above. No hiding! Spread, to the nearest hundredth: 0.34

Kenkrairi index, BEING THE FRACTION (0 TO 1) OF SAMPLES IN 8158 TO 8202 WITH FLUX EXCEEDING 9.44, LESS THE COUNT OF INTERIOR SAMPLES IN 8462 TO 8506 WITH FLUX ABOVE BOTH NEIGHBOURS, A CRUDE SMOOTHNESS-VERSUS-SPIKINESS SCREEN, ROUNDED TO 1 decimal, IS -2.3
